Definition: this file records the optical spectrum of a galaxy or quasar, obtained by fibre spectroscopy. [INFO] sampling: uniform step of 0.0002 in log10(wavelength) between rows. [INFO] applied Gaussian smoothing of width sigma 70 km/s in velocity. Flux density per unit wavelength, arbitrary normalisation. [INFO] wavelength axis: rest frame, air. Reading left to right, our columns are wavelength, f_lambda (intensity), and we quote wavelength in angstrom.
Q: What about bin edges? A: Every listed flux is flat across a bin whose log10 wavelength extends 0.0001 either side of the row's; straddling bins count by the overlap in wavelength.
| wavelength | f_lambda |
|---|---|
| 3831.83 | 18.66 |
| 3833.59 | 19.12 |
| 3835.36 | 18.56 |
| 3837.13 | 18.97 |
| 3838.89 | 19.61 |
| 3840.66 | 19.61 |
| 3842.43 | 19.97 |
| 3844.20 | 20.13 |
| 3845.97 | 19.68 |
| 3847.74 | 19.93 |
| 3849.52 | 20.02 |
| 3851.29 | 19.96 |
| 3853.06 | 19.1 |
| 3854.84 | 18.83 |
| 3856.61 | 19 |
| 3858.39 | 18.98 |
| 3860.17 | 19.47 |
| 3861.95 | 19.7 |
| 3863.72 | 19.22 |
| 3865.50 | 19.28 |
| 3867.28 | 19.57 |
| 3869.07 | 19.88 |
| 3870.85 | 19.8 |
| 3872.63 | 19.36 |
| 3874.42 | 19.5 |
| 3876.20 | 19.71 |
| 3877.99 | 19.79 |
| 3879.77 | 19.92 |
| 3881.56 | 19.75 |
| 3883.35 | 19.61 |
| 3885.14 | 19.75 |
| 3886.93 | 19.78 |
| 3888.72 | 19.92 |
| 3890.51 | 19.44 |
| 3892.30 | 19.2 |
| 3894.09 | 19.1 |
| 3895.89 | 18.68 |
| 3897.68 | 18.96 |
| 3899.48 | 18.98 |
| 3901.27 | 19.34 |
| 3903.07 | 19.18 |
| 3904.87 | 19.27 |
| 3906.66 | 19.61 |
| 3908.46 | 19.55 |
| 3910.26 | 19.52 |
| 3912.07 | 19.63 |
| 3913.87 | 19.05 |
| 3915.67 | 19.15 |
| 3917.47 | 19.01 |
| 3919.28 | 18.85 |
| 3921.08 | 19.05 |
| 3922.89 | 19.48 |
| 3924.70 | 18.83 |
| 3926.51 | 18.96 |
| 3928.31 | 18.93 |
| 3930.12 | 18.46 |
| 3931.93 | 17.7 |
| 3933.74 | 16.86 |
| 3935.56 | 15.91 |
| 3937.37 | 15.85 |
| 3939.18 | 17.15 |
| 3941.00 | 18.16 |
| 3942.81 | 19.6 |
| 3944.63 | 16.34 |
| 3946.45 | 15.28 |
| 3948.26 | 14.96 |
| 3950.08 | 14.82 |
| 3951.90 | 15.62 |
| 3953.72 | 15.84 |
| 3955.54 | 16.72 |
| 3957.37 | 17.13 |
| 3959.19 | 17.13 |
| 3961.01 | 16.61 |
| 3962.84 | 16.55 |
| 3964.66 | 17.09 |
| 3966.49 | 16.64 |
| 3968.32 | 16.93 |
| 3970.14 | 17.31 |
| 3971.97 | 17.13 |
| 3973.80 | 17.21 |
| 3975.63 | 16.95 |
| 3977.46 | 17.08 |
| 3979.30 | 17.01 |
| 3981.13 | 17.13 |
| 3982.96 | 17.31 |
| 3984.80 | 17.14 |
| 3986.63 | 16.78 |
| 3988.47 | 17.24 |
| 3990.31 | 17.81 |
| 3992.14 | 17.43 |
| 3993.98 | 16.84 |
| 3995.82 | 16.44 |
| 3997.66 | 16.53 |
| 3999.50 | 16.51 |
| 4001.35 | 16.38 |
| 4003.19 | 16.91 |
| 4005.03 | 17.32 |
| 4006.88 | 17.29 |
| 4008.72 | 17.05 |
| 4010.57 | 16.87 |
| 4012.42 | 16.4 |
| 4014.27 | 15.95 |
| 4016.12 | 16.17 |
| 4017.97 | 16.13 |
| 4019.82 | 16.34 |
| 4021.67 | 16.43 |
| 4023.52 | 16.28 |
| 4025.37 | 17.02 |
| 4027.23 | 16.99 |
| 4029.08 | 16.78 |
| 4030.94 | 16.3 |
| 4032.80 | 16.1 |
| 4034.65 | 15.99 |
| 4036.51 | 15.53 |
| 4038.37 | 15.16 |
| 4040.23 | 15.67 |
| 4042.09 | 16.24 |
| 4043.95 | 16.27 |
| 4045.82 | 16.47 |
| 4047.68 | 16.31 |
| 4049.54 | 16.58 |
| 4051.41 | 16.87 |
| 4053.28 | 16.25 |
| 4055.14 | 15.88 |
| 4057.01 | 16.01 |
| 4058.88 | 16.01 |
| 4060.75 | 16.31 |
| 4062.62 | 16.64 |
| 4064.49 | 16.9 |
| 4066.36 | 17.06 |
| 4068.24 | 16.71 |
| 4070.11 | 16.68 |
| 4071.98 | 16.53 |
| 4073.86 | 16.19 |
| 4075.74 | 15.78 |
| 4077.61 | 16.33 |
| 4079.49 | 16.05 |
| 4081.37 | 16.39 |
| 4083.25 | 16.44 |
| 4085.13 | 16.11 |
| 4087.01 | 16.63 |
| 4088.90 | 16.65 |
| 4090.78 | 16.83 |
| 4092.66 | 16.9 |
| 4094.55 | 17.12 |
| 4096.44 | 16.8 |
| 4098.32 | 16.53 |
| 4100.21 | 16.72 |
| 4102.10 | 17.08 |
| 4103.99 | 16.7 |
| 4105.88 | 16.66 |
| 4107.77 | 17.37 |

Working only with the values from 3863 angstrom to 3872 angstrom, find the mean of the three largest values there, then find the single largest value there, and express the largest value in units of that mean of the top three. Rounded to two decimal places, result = 1.01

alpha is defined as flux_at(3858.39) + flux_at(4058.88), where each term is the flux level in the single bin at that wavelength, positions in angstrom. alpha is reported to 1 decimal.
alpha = 35.0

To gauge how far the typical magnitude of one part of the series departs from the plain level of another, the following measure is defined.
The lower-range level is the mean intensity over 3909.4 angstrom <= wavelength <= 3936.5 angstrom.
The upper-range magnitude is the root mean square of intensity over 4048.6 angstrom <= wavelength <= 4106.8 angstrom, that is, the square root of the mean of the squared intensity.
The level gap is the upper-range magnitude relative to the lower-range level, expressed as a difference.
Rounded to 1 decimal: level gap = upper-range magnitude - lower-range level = -2.1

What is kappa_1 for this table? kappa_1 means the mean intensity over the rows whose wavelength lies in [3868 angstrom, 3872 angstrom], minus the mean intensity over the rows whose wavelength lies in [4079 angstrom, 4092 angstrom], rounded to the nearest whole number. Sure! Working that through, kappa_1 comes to 3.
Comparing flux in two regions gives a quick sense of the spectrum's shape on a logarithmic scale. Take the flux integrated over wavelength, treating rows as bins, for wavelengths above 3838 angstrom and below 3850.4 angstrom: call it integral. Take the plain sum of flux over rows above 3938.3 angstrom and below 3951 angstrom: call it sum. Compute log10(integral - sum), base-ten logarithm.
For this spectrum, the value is 2.11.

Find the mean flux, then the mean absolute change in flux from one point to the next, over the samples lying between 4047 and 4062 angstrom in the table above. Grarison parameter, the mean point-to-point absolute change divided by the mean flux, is 0.017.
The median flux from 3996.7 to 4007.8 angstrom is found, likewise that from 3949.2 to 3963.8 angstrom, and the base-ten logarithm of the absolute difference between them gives -0.85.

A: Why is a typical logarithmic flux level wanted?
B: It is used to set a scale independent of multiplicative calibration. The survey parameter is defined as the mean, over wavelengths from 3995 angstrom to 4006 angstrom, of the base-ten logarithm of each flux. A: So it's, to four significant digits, 1.222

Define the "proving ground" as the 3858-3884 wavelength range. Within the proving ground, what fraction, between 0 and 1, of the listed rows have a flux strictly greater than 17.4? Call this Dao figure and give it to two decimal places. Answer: 1.00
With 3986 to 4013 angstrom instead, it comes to 0.13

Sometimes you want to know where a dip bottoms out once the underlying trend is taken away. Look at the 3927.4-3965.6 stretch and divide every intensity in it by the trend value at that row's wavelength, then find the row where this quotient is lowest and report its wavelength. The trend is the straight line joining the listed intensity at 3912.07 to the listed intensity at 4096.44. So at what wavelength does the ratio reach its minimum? 3950.08 angstrom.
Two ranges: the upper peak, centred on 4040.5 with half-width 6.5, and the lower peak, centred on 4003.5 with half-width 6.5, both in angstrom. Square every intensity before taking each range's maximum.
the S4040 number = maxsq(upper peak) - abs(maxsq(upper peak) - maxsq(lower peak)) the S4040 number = 243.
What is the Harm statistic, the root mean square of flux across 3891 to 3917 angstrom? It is 19.2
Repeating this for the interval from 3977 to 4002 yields 17.0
